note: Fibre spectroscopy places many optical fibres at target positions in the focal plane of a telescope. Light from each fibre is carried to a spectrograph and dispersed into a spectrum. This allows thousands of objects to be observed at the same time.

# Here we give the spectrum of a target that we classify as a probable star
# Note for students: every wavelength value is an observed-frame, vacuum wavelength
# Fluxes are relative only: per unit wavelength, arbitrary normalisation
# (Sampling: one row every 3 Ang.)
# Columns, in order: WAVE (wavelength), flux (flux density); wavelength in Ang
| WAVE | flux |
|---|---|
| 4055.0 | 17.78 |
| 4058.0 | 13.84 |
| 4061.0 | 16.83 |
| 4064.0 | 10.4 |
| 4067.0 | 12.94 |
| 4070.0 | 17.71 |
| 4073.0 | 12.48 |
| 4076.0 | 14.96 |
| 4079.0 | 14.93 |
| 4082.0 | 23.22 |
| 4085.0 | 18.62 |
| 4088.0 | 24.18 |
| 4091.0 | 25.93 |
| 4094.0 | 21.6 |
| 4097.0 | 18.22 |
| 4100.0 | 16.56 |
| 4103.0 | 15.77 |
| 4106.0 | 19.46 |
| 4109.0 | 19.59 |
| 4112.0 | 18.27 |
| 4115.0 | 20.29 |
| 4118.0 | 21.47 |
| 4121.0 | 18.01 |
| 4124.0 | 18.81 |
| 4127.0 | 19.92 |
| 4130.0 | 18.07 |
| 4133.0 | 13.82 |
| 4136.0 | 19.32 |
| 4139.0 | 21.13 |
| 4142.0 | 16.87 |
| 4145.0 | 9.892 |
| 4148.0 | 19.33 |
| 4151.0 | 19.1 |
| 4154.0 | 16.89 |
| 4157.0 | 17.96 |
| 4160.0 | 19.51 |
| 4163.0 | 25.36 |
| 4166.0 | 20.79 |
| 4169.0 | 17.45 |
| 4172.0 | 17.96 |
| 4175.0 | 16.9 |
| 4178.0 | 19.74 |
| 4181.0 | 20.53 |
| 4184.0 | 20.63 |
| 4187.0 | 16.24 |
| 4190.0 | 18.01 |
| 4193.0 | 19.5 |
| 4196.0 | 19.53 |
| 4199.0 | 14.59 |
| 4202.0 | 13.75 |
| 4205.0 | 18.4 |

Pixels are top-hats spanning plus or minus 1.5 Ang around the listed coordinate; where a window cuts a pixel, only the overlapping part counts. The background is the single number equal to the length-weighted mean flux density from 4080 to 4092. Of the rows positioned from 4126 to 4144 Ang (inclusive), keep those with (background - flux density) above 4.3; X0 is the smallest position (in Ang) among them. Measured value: 4130.0 Ang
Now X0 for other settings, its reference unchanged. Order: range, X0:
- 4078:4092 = 4079.0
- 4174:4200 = 4175.0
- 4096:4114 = 4097.0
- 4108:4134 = 4121.0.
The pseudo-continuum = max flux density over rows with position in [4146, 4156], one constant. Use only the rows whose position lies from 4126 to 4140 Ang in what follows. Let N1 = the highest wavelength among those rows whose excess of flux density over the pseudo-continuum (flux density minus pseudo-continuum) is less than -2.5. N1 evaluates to 4133.0 Ang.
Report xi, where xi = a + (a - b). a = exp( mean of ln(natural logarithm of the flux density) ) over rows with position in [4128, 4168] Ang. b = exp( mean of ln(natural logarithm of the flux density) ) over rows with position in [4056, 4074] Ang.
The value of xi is 3.13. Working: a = 2.88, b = 2.62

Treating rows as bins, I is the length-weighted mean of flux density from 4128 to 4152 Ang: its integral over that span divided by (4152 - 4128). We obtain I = 17.2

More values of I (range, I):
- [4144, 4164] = 18.3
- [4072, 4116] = 19.0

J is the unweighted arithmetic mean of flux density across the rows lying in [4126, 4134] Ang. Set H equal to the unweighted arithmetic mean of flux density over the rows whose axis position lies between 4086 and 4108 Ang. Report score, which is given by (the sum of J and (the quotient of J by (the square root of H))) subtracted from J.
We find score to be -3.8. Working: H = 20.2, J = 17.3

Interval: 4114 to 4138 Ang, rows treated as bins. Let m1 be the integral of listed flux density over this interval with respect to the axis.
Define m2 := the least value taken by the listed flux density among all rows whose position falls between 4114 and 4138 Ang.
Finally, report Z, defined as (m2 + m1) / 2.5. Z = 185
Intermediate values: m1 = 450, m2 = 13.82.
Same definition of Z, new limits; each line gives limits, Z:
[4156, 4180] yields 194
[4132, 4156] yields 168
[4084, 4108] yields 199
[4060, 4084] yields 153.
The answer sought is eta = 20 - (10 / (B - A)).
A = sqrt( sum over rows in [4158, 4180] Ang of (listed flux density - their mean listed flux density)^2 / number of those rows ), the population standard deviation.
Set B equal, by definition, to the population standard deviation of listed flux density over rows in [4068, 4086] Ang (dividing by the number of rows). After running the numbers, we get 7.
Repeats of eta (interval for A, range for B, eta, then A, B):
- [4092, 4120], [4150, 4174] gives 4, 1.9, 2.5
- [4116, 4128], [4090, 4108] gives 15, 1.3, 3.4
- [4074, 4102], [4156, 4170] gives 30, 3.8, 2.8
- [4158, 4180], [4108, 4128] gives 27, 2.7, 1.1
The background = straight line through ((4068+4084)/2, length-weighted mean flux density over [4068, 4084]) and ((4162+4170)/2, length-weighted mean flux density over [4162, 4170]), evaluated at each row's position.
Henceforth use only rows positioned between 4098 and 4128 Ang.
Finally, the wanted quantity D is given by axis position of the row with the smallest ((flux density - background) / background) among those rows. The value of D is 4103.0 Ang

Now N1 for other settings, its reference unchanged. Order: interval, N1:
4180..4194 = 4187.0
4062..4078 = 4076.0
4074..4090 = 4079.0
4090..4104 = 4103.0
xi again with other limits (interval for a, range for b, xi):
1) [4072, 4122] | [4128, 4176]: 2.97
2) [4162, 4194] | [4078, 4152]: 2.99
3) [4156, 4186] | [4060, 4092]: 3.13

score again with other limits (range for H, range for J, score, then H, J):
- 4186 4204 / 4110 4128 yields -4.7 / 16.9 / 19.5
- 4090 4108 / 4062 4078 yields -3.1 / 19.6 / 13.7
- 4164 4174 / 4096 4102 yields -4.0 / 18.7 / 17.4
